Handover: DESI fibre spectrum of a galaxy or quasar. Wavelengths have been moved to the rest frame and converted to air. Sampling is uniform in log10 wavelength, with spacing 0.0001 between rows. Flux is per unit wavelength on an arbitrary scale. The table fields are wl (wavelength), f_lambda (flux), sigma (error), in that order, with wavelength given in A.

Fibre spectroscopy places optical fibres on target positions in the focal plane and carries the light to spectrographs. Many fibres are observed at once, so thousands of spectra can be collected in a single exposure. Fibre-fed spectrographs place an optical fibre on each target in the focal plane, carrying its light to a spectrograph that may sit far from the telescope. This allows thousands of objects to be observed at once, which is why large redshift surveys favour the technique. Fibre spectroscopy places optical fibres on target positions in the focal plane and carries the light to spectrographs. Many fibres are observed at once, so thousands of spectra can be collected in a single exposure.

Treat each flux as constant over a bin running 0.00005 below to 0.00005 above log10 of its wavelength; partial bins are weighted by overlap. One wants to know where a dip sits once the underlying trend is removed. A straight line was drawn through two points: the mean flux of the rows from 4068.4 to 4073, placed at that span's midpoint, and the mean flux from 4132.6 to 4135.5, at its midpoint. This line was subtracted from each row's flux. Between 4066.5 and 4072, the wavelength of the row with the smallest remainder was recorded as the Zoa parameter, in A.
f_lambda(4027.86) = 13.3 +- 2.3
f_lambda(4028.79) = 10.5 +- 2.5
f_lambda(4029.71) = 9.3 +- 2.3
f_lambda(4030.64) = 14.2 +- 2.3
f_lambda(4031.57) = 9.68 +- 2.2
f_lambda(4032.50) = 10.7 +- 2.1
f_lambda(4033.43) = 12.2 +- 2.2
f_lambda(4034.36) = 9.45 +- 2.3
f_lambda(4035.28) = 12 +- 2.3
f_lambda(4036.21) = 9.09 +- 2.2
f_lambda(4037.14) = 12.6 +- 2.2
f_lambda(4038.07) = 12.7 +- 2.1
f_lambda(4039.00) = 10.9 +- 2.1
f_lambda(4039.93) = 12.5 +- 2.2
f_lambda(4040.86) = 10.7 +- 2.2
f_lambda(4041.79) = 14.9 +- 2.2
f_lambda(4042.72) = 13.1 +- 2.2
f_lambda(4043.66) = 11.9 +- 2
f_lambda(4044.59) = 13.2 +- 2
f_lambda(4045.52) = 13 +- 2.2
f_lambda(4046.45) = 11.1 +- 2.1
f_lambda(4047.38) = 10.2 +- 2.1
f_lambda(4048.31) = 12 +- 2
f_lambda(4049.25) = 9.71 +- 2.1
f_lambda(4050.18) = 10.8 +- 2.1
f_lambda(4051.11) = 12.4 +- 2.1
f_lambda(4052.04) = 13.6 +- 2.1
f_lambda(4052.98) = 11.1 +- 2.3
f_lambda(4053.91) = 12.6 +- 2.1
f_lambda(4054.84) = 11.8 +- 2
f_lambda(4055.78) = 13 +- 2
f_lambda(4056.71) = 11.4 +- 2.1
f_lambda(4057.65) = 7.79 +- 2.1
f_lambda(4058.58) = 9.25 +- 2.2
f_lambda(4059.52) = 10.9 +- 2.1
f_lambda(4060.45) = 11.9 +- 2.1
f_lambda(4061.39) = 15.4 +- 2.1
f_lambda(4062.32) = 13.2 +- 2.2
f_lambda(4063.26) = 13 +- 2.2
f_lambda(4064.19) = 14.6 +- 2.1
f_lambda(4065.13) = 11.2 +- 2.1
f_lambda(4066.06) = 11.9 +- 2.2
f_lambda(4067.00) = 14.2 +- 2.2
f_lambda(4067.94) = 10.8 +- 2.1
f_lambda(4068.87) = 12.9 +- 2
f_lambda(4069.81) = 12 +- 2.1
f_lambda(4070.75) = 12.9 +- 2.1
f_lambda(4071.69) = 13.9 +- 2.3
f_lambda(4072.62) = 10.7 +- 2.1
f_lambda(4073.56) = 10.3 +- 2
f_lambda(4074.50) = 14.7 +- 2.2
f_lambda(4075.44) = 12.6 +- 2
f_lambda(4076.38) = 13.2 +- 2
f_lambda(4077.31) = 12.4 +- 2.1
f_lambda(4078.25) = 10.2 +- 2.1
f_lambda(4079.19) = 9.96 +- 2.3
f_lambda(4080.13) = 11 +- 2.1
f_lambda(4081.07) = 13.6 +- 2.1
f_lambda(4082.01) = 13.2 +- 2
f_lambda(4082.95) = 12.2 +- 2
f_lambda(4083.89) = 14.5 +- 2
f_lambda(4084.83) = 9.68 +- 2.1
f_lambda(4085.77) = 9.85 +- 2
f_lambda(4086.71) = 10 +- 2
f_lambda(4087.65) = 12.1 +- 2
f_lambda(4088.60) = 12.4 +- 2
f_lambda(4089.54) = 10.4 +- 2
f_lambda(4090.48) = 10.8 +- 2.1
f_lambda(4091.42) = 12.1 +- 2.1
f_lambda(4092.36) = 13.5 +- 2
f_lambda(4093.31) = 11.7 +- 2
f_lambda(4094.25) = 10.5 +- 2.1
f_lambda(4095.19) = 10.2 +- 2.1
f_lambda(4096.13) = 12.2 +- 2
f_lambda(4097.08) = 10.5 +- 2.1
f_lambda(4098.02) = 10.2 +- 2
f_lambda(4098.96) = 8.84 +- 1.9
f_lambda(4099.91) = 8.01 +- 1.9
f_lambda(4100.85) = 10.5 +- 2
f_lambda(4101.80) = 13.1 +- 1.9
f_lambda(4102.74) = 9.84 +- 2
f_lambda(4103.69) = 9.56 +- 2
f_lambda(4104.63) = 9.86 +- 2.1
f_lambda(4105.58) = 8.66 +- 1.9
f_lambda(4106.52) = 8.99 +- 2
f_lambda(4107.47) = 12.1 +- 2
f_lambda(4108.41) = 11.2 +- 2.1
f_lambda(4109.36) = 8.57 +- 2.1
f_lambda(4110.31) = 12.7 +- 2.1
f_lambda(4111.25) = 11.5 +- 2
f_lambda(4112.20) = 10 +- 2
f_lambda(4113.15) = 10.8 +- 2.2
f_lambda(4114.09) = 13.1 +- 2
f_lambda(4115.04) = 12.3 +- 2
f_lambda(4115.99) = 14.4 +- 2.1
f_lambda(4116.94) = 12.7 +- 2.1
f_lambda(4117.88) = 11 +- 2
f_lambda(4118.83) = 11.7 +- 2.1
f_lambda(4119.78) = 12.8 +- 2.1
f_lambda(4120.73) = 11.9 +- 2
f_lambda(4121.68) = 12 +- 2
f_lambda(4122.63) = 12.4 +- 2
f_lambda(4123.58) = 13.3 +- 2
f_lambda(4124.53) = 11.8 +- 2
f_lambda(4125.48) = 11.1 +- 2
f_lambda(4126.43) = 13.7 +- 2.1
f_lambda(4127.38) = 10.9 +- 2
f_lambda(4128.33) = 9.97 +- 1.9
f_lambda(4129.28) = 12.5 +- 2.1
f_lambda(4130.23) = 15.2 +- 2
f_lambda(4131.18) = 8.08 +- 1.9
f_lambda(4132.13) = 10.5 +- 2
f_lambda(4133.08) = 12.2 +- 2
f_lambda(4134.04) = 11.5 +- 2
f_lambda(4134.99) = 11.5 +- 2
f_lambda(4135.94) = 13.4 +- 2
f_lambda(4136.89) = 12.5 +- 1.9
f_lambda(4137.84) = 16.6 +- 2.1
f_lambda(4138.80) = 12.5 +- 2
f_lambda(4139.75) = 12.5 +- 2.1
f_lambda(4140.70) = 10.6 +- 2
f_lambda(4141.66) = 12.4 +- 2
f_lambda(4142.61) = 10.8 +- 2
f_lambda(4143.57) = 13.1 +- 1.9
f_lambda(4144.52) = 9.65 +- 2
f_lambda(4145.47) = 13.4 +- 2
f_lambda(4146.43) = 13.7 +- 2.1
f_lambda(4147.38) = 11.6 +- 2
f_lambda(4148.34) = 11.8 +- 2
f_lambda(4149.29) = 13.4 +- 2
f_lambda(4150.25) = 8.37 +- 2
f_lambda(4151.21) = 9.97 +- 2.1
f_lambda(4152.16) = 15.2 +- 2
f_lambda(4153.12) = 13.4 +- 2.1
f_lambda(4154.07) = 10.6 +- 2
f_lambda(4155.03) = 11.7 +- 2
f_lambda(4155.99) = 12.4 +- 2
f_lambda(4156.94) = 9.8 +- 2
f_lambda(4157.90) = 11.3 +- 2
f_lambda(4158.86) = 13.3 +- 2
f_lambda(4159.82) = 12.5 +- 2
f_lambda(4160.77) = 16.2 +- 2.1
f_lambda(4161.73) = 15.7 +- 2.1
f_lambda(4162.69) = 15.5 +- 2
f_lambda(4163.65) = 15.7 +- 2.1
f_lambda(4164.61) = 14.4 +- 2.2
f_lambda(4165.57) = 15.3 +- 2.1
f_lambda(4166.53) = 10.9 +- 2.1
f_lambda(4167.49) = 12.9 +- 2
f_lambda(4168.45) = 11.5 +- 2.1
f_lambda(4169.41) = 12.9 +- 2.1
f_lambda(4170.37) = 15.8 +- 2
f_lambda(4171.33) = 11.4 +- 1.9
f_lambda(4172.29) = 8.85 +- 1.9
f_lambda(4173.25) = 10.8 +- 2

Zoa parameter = 4067.94 A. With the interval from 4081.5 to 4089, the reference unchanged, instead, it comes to 4084.83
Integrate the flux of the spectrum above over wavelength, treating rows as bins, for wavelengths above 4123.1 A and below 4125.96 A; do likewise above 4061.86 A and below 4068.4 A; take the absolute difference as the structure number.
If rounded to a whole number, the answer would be 49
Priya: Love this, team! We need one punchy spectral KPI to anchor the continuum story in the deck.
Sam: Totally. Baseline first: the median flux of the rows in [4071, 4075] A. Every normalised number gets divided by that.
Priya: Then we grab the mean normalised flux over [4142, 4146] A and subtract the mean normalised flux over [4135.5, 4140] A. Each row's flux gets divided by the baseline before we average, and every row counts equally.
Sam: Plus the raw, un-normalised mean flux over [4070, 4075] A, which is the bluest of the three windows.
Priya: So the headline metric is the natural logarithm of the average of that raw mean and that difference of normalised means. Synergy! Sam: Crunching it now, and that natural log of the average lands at 1.82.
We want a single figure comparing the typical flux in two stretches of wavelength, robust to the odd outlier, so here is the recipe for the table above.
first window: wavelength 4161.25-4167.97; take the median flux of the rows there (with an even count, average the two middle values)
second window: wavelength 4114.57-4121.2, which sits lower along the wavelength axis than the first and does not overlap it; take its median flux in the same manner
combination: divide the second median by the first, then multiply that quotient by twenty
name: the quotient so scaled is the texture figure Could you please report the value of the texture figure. 16.1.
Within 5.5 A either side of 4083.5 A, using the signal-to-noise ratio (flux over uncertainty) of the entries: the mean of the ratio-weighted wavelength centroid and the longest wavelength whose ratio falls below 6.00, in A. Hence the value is 4085.1 A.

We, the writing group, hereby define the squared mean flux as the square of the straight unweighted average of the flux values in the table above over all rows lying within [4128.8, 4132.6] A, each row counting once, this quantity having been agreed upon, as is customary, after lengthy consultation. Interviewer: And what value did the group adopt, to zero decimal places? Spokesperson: 134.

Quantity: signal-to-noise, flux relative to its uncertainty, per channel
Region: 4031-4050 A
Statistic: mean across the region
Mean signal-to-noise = 5.4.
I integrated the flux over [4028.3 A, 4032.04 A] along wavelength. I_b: 41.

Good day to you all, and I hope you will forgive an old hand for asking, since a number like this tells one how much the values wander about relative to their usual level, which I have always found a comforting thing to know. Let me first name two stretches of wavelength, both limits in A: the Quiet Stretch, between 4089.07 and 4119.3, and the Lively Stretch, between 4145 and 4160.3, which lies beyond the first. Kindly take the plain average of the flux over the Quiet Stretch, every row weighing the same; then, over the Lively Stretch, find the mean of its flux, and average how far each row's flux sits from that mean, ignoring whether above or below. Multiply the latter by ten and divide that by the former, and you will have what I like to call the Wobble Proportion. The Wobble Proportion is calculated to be 1.26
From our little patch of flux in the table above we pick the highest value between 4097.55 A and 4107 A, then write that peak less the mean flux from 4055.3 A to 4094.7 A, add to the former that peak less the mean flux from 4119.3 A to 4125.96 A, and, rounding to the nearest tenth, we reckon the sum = 2.1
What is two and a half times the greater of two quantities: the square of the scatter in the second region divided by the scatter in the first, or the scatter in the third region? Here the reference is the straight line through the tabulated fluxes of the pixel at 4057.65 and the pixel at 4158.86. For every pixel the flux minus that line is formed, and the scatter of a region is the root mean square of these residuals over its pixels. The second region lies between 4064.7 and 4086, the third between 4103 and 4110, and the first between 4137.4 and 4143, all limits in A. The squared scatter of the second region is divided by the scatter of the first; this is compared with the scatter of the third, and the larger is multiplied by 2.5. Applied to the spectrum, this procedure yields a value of 17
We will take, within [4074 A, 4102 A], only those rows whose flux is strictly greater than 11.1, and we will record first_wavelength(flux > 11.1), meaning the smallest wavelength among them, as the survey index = 4074.50 A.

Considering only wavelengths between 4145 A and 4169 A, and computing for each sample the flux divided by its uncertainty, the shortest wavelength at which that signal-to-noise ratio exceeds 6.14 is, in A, 4145.47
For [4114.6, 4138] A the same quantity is 4115.04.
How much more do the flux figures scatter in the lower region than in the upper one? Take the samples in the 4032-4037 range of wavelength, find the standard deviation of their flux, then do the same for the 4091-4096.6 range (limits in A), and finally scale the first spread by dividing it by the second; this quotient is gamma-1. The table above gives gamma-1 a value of 1.2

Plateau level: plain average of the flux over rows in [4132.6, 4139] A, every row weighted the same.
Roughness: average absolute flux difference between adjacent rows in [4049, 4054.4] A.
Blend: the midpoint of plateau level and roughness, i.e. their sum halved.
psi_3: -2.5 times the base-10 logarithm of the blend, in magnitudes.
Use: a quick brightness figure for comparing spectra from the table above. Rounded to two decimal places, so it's -2.15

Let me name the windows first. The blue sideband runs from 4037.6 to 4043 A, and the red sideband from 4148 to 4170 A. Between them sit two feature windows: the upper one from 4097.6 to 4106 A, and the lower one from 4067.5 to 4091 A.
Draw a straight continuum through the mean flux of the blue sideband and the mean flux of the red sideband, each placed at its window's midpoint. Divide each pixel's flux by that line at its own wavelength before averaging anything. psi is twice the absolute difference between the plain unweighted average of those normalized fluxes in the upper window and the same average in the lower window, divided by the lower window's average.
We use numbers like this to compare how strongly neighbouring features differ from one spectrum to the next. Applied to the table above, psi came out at 0.35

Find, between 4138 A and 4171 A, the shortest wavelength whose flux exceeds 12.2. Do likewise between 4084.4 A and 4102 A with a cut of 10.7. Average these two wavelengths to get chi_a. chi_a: 4113.2 A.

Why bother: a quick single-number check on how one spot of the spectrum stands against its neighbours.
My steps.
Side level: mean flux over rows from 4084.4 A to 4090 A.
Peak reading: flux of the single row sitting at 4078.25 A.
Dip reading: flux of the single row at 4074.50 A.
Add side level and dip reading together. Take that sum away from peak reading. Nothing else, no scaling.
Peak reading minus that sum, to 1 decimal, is -15.2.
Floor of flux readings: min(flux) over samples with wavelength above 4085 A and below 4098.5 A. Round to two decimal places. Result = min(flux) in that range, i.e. 9.85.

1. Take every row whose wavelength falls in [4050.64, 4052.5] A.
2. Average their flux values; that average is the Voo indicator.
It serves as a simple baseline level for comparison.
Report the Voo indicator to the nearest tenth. 13.0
